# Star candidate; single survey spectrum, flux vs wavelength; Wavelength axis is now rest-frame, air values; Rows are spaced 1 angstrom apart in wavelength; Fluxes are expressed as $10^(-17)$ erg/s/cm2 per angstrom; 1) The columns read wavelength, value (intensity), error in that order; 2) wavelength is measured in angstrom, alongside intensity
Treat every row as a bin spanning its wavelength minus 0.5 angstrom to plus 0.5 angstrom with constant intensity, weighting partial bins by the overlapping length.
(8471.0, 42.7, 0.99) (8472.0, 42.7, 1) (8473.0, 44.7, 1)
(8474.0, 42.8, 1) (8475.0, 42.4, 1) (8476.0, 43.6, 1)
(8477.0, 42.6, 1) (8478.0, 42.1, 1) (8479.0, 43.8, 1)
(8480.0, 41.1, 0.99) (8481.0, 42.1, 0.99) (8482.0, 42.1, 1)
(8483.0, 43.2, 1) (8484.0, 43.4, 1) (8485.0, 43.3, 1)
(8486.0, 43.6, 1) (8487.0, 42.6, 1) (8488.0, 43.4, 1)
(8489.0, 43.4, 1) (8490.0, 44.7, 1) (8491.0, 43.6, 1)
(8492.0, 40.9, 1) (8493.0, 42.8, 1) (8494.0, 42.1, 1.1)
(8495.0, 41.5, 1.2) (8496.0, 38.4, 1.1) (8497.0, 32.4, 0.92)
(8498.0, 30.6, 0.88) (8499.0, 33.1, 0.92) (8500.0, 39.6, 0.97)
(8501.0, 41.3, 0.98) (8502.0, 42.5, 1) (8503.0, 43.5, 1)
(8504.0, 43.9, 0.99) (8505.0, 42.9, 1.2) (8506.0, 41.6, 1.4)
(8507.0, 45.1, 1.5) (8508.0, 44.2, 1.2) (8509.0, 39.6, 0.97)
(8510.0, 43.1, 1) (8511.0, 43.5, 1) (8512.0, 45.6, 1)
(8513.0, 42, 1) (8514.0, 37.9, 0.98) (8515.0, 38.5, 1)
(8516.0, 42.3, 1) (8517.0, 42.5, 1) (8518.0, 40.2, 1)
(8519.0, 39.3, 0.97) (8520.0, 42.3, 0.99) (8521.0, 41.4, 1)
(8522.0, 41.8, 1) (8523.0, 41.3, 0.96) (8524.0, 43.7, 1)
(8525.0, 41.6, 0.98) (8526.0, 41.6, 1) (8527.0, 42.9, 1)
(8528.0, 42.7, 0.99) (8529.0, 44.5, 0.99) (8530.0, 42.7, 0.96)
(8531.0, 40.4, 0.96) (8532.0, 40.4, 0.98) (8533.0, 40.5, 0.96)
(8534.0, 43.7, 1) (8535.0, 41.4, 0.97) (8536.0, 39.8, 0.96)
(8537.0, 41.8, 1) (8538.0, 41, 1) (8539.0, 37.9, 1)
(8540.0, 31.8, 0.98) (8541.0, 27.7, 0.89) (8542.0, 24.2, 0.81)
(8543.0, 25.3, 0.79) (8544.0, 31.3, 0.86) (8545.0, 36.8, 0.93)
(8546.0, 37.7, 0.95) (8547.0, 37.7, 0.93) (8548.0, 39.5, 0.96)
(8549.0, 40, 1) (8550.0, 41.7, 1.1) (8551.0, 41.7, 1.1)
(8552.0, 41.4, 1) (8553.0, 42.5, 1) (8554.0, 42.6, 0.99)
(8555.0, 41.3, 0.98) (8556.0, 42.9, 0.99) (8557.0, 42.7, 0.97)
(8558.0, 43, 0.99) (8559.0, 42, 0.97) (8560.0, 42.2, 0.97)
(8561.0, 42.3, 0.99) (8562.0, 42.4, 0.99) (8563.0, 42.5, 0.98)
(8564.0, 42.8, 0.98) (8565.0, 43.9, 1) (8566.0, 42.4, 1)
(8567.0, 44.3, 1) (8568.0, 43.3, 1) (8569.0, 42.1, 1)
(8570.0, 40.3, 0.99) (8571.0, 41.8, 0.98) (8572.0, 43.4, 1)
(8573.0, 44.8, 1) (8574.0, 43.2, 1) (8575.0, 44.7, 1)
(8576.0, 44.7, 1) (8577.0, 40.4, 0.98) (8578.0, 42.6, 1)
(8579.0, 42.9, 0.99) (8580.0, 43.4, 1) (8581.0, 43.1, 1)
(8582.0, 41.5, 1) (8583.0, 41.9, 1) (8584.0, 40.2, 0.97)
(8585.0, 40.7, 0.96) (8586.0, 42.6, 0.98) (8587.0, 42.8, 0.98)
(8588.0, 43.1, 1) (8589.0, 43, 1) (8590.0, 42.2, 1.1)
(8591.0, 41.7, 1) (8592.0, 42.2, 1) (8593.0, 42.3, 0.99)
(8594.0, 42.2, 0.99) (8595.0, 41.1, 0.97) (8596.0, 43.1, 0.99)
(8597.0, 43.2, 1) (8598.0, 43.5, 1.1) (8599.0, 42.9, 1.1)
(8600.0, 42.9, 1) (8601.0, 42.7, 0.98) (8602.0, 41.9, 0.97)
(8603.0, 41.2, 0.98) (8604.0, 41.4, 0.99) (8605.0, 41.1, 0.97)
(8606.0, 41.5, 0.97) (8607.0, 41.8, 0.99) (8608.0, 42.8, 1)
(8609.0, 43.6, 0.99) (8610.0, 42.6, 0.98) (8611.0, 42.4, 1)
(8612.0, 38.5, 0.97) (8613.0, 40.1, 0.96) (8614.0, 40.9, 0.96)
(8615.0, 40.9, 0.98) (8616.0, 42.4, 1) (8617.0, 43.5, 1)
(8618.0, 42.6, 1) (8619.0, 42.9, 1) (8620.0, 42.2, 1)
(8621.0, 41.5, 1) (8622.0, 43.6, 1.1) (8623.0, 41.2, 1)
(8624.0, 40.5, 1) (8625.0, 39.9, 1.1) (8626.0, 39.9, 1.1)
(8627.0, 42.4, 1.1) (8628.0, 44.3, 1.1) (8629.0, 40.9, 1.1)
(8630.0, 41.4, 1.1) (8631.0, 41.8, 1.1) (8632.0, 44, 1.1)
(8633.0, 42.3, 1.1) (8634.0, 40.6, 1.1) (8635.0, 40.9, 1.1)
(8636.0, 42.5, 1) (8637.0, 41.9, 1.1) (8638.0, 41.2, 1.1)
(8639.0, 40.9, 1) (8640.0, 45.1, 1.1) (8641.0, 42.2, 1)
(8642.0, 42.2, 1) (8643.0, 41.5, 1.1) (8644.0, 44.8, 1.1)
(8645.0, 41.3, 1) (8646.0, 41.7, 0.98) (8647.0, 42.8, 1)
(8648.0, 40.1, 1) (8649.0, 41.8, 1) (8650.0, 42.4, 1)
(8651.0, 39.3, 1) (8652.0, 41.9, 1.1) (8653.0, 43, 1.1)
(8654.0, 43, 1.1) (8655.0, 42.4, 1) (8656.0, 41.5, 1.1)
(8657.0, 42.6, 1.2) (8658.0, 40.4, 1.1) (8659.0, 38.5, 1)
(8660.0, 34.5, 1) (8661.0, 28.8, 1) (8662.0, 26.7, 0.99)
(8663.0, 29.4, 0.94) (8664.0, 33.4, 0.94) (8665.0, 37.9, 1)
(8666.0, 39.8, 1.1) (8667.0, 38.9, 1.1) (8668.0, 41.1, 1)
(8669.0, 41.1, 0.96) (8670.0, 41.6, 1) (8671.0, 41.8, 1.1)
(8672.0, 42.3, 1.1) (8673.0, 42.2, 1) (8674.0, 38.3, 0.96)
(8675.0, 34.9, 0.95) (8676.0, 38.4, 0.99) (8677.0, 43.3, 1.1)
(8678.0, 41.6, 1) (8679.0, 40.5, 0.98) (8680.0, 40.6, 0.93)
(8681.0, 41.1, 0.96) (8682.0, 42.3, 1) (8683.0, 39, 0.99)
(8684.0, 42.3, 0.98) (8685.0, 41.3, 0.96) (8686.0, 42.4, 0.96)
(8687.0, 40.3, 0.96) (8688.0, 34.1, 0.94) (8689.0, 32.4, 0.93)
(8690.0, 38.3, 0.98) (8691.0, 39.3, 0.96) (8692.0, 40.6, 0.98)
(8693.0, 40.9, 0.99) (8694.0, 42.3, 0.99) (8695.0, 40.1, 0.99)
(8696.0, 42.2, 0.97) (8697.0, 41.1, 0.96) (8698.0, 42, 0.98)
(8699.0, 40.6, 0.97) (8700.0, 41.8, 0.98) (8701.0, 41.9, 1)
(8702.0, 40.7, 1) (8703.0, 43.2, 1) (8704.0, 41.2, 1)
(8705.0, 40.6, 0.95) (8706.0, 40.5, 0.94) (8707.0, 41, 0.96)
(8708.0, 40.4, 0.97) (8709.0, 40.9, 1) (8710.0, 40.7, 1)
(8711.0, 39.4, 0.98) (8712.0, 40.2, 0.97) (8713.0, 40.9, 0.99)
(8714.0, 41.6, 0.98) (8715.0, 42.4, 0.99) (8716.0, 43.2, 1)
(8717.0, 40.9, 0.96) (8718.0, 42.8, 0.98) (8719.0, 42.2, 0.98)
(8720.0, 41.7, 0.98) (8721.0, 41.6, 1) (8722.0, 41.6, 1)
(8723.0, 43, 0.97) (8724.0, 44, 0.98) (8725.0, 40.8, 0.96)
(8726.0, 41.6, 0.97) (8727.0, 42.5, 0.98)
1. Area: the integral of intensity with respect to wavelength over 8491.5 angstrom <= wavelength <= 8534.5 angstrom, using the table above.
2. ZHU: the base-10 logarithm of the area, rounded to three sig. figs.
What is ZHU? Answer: 3.25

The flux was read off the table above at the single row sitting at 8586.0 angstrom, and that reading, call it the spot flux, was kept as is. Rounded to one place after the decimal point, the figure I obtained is 42.6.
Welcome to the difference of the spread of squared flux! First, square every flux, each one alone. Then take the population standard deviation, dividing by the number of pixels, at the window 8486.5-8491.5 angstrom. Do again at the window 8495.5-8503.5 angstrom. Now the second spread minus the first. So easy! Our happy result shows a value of 286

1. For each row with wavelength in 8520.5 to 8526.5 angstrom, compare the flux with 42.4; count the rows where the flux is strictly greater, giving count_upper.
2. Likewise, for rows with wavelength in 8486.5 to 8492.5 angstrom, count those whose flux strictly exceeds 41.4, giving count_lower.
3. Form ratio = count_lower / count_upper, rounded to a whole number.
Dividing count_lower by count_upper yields 5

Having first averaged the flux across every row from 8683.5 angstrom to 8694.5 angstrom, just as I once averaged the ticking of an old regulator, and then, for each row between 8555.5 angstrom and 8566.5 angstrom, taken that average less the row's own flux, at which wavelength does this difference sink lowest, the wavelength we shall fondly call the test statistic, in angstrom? 8565.0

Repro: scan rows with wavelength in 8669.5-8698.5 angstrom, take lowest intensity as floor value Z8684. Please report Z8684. 32.4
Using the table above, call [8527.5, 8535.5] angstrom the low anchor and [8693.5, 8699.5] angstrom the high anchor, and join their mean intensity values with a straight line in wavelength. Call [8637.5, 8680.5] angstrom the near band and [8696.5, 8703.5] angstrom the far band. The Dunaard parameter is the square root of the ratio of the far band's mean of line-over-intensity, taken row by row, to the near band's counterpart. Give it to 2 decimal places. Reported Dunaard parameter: 0.97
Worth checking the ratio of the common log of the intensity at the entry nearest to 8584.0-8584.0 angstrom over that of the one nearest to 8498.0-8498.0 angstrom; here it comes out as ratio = 1.08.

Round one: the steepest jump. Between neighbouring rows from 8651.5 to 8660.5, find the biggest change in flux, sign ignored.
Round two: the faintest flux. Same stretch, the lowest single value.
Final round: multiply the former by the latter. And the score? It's 138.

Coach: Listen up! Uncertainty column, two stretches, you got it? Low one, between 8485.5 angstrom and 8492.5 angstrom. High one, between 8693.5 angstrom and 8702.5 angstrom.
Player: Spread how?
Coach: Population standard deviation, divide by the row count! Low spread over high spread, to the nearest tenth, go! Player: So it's 0.0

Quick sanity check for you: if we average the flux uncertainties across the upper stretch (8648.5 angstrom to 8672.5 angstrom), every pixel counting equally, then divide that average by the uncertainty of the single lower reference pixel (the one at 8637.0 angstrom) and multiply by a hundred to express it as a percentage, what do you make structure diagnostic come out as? 94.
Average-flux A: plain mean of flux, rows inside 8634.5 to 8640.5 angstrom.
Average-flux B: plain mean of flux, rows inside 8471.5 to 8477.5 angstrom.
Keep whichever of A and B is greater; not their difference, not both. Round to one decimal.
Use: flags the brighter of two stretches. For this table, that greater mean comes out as 43.1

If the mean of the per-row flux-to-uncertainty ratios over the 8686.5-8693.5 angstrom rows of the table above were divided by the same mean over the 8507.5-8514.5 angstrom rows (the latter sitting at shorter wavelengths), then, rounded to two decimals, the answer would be 0.95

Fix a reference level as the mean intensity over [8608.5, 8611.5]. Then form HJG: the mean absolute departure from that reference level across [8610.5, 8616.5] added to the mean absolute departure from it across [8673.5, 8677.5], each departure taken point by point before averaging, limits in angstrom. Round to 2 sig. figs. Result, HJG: 6.4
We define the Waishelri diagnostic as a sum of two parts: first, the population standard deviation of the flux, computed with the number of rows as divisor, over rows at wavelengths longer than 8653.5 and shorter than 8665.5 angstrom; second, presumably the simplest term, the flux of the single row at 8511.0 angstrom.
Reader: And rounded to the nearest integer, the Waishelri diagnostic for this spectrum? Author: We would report 49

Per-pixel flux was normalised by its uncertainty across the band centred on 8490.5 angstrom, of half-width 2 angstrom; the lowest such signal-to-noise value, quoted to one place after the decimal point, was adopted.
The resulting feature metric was 40.9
